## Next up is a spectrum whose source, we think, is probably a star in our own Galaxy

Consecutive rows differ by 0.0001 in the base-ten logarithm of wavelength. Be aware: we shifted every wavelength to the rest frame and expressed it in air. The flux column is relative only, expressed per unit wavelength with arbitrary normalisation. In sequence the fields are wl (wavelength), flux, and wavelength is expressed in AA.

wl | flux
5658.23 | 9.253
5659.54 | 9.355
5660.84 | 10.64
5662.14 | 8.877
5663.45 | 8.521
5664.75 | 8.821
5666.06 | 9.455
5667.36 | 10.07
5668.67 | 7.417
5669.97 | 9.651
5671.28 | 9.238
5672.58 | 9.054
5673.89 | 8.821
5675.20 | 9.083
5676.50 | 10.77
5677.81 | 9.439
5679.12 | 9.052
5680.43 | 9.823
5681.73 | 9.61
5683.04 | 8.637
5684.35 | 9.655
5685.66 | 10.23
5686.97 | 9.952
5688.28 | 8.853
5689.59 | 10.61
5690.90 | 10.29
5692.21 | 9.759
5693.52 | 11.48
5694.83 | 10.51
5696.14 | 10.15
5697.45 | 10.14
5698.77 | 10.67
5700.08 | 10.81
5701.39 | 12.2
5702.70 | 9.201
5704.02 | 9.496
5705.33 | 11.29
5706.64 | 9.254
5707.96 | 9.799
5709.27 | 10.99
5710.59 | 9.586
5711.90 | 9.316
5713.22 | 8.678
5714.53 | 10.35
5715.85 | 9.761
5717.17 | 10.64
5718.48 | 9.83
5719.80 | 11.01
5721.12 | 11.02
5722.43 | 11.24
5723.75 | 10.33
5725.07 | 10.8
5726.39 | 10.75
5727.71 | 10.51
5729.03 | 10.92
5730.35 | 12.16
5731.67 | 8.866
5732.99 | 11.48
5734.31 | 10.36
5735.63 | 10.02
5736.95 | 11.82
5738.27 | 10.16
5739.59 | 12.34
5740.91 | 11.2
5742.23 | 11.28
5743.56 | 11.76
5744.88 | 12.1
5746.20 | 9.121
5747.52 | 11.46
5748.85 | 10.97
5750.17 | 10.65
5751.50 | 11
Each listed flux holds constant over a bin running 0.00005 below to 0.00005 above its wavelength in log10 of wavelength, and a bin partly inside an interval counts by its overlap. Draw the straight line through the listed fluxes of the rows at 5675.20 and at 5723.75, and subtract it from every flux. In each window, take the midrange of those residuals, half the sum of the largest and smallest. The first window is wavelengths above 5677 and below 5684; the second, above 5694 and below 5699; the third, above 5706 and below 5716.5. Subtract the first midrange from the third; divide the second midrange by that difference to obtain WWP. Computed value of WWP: -4.8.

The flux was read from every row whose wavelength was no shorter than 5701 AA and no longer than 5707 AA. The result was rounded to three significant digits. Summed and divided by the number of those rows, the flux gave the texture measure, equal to 10.3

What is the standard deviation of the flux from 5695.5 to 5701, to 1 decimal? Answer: 0.3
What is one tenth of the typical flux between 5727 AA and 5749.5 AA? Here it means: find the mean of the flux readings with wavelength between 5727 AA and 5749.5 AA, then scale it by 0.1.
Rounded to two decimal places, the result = 1.10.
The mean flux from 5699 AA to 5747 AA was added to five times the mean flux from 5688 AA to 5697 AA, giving 62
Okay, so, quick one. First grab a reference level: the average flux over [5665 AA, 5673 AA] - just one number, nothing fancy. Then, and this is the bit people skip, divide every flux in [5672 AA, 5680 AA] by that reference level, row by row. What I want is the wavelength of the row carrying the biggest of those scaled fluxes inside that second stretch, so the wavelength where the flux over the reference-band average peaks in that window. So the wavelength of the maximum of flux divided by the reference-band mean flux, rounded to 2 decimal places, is 5676.50 AA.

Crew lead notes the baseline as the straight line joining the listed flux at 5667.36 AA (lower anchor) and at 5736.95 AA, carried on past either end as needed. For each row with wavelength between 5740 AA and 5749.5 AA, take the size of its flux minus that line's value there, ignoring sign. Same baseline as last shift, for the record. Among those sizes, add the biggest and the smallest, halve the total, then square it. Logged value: 2.3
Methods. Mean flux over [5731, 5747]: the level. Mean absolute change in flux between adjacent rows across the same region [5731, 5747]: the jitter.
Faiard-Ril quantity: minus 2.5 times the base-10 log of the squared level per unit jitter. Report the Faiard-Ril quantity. -4.87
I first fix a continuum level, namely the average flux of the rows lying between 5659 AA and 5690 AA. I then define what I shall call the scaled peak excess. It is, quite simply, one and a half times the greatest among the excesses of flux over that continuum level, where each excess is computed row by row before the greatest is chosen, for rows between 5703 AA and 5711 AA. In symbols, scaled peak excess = 2.8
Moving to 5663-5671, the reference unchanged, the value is 1.0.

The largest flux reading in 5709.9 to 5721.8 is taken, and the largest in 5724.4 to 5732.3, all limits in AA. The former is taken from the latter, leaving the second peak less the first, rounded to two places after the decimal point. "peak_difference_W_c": 1.14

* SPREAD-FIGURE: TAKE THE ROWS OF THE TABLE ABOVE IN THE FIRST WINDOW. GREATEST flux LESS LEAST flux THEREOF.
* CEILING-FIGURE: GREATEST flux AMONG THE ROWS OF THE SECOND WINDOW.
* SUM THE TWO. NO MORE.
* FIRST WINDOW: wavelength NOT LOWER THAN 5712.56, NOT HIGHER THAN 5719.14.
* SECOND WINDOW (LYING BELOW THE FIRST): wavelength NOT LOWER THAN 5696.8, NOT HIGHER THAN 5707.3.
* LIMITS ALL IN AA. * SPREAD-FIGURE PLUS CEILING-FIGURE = 14.2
